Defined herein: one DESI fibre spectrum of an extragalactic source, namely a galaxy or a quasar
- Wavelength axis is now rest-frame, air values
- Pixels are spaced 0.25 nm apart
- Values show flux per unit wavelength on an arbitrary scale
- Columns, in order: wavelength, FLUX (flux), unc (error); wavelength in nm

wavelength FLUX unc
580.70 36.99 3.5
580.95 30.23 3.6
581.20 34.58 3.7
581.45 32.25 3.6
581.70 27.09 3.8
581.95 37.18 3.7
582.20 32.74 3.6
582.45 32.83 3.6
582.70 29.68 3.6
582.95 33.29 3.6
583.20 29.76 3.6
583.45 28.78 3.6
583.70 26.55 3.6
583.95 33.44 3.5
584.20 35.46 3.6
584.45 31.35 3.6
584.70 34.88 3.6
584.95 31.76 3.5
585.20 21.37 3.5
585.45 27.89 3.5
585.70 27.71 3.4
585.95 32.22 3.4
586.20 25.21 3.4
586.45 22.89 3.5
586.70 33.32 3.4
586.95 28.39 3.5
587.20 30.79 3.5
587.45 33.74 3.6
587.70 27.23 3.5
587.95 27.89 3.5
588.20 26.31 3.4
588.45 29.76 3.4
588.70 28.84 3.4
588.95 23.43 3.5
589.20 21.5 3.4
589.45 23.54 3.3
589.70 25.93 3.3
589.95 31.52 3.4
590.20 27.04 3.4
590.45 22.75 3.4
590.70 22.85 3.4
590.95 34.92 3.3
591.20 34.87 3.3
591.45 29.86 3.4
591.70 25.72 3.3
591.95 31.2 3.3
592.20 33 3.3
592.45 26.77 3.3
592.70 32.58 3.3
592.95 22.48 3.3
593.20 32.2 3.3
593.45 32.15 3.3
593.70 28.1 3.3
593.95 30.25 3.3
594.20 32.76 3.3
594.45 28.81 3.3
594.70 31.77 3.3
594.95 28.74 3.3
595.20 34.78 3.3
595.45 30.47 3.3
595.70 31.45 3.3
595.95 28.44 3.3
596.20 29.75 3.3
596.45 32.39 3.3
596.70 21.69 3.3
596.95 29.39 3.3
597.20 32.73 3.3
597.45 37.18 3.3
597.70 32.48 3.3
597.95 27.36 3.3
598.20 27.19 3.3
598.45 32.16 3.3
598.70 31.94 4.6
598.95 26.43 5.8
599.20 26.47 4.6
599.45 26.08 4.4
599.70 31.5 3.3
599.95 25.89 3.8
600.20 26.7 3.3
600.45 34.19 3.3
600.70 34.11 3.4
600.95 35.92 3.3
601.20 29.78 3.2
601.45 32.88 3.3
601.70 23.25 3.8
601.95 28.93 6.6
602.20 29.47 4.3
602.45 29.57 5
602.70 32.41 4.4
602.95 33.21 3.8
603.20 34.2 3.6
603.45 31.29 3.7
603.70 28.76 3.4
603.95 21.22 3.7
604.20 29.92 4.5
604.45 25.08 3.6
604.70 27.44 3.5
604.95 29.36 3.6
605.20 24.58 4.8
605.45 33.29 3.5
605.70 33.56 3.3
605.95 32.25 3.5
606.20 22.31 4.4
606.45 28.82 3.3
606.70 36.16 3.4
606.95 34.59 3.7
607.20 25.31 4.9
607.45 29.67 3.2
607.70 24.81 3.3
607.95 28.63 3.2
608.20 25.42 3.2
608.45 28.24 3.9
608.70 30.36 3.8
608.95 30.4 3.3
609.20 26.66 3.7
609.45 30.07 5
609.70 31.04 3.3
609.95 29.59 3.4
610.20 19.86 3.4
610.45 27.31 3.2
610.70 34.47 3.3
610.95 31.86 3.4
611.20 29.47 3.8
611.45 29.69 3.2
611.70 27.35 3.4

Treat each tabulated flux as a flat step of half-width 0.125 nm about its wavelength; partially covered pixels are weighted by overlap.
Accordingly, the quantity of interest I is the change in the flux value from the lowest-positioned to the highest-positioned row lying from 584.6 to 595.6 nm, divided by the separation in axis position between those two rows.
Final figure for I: -0.4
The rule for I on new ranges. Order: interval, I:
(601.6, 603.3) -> 7.3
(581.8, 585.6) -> -2.7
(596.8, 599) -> -1.5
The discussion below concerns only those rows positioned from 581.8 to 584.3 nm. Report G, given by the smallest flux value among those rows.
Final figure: 26.55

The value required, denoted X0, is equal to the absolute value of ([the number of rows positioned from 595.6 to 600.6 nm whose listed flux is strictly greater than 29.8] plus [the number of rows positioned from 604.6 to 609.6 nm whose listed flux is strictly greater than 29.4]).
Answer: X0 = 18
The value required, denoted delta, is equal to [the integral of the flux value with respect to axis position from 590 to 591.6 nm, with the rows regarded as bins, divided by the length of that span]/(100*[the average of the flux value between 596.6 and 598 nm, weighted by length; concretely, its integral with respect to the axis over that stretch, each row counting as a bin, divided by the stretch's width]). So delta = 0.0095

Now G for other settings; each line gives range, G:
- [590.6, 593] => 22.48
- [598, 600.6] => 25.89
